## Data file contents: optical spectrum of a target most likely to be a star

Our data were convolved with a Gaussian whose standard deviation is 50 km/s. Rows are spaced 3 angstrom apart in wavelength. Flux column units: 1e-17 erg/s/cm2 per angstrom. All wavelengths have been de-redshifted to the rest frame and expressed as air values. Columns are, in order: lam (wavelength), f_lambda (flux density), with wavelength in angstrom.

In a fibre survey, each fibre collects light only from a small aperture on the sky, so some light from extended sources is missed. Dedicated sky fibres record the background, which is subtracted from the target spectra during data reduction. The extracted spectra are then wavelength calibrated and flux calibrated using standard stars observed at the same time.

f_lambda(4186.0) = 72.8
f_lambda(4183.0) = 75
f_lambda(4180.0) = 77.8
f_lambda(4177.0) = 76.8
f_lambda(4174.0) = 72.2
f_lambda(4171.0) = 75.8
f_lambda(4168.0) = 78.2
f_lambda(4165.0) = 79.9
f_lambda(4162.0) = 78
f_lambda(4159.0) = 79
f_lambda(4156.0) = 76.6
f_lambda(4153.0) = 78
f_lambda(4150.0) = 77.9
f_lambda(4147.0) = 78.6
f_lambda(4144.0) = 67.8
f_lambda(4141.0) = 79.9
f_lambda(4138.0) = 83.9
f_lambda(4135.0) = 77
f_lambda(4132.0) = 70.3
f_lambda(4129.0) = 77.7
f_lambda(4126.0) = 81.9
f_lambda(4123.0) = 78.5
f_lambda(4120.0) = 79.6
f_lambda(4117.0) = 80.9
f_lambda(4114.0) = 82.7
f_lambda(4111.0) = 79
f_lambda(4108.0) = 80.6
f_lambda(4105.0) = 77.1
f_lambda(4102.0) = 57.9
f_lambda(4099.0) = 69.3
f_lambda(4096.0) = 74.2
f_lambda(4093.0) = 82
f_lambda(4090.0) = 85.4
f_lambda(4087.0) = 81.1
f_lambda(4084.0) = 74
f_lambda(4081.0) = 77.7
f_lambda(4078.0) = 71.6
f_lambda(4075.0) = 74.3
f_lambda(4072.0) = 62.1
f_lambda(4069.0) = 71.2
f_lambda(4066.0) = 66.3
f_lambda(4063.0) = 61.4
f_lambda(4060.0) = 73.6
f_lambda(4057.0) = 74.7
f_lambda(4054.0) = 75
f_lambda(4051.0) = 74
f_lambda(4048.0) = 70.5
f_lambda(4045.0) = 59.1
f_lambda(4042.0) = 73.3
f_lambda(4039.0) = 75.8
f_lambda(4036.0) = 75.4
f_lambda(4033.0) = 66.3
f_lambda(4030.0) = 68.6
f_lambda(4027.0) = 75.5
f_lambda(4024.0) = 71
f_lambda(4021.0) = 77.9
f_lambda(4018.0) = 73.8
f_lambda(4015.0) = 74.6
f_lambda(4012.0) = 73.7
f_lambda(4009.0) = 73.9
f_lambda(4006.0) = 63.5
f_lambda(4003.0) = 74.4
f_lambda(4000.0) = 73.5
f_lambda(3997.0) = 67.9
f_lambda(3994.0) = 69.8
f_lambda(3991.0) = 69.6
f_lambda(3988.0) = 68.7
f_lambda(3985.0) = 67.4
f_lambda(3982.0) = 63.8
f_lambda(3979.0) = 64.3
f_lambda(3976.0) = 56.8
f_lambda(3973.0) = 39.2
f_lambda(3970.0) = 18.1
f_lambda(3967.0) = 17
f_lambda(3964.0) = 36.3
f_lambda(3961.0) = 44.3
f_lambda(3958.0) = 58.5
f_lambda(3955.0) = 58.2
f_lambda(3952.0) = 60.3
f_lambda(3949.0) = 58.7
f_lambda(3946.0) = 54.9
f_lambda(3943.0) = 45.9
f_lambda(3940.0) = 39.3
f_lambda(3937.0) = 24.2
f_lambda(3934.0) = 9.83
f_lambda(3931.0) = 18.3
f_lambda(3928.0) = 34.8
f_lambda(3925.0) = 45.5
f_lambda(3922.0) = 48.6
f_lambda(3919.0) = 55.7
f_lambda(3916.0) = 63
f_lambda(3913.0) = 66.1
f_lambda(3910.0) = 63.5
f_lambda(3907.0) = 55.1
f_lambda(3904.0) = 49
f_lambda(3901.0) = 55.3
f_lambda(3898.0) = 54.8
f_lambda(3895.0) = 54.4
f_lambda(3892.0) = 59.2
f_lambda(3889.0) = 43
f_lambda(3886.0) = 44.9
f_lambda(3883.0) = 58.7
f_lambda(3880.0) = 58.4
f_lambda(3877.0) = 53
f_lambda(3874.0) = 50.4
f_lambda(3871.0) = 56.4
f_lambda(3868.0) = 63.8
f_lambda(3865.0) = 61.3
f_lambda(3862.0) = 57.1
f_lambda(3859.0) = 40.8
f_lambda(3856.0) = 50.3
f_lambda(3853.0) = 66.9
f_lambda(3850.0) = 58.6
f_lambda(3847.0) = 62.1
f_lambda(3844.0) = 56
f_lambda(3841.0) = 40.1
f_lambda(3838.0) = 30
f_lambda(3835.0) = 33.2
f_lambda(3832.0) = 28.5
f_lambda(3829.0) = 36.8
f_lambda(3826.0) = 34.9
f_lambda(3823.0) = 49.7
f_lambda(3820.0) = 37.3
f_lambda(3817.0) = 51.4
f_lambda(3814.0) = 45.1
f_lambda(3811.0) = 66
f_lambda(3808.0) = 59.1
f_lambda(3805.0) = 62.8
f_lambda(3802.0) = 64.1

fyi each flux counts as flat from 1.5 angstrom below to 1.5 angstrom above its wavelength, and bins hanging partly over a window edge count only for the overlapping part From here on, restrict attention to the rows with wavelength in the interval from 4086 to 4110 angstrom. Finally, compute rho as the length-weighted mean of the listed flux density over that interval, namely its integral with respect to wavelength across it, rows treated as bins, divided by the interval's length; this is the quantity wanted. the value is 76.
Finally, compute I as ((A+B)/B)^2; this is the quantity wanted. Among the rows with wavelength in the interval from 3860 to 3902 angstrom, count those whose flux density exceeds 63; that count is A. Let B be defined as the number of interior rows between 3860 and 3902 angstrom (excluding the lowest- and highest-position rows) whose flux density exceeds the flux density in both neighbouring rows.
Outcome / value 2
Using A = 1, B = 3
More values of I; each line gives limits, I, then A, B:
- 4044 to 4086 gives 14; 11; 4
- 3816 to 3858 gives 1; 1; 5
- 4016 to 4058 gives 18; 13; 4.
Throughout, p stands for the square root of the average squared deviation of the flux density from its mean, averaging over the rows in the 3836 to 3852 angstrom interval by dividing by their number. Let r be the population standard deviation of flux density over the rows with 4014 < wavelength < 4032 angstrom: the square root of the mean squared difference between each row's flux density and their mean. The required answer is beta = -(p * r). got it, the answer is -37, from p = 12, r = 3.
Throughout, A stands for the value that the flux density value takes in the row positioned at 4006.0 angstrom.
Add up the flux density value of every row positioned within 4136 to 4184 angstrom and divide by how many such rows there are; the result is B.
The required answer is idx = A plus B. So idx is 141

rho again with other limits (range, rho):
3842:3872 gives 57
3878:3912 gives 54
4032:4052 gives 71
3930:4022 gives 55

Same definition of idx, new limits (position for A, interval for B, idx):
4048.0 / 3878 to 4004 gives 122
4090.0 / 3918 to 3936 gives 121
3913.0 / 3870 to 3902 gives 120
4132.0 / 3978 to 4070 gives 141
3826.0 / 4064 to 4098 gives 109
